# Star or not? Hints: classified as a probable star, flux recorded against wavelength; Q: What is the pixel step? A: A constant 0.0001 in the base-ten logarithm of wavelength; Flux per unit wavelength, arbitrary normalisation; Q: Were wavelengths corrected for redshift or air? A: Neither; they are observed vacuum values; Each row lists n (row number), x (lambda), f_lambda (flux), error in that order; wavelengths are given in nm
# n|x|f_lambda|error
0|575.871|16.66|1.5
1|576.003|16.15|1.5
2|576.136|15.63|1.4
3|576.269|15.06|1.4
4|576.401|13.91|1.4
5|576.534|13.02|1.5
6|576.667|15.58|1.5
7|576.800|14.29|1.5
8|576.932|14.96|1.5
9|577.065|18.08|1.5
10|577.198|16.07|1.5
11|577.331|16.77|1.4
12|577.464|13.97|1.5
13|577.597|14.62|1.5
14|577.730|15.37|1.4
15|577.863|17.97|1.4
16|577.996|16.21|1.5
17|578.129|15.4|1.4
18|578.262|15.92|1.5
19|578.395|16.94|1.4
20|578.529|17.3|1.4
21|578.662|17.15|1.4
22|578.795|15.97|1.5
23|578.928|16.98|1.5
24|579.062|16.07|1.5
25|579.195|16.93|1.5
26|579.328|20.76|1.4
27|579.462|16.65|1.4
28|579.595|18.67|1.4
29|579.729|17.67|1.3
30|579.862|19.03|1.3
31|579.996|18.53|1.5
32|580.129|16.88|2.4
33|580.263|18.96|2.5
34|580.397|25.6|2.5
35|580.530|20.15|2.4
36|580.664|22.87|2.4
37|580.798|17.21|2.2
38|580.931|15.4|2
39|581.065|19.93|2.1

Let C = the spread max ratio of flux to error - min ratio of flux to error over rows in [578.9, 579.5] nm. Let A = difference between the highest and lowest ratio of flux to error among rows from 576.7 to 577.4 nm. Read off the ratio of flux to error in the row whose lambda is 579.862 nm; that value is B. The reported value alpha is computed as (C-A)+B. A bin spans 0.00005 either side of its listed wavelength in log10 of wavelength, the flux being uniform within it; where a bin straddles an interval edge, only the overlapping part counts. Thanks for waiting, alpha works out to 16.2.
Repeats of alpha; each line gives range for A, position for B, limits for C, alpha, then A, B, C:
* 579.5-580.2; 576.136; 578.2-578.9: 5.3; 7.6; 11.2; 1.7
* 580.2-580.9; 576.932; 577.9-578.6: 9.1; 2.7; 10.0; 1.7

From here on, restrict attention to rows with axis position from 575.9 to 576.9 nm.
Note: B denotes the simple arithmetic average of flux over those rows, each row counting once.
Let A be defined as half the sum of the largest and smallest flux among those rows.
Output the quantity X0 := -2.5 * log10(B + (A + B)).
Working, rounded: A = 14.6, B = 14.8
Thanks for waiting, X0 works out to -4.11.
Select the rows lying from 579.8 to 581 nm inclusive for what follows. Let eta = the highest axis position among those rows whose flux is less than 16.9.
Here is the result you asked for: 580.931 nm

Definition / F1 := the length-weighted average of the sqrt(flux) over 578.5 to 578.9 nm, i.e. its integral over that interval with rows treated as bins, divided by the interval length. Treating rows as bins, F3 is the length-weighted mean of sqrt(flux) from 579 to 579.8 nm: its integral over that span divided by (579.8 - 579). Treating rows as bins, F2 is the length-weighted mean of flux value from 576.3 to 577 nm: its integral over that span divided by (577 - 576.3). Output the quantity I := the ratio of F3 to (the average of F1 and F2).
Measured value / 0.46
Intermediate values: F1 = 4.10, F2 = 14.4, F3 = 4.22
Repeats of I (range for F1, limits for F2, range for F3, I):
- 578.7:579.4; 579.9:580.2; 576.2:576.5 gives 0.34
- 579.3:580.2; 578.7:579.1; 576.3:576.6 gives 0.36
